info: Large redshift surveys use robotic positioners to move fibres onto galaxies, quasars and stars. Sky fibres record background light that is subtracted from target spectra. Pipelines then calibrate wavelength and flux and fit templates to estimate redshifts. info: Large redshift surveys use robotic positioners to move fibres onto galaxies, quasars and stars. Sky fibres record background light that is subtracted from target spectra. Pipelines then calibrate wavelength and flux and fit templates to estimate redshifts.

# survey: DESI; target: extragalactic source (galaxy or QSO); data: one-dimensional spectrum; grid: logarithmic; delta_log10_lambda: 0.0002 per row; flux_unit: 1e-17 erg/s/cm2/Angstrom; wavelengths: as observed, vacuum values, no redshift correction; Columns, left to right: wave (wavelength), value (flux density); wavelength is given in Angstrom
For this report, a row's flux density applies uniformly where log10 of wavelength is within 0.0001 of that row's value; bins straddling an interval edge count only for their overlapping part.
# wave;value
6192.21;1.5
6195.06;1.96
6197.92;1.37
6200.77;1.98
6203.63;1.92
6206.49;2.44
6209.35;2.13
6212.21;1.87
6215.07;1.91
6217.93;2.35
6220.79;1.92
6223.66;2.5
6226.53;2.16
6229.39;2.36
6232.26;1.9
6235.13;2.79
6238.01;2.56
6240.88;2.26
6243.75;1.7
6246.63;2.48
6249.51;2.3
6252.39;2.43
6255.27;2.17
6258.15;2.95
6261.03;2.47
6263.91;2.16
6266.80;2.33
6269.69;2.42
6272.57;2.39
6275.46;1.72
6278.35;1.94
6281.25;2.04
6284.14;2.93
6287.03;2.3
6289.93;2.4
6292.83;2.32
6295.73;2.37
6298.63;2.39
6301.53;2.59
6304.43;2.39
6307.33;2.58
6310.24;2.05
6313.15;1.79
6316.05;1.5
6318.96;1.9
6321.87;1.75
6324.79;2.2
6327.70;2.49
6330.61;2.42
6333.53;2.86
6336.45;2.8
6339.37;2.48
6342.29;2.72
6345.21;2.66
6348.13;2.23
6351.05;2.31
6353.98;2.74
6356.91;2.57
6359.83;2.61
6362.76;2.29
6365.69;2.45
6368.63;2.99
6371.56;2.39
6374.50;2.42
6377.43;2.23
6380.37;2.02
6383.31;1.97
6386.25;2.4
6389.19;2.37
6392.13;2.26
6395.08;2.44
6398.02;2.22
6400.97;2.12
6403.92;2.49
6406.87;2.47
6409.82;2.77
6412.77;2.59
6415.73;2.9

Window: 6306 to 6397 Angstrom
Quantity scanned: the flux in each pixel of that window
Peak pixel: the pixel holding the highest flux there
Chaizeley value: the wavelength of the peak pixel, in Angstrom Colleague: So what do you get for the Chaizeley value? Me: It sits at 6368.63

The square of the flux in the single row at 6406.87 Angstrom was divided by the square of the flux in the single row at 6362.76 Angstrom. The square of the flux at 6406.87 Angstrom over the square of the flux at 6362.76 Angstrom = 1.16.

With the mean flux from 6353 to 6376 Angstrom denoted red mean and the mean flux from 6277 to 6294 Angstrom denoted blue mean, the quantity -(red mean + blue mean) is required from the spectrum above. -4.88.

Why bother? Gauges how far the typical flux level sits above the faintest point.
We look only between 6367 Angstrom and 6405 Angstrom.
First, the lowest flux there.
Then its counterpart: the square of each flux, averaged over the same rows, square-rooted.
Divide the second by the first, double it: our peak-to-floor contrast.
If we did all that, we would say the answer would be 2.4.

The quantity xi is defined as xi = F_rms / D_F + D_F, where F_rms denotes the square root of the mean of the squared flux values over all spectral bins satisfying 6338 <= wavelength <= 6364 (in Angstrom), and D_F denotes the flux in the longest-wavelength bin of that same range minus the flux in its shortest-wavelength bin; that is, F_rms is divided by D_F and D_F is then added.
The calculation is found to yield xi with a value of -13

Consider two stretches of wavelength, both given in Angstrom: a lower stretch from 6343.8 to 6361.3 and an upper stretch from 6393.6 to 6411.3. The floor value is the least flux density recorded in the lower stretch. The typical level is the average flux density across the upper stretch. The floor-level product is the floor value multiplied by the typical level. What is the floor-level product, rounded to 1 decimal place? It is 5.4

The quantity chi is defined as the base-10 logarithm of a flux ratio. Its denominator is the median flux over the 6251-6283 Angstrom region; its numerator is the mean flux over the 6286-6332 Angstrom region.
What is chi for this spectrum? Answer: -0.022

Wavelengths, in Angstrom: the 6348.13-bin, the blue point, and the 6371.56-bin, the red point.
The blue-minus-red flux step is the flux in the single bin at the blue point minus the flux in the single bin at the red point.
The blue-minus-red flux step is -0.2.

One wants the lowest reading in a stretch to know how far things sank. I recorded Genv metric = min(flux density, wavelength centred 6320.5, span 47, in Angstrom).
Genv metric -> 1.5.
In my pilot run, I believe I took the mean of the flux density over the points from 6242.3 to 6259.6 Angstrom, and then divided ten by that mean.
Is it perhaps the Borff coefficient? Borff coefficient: 4.28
